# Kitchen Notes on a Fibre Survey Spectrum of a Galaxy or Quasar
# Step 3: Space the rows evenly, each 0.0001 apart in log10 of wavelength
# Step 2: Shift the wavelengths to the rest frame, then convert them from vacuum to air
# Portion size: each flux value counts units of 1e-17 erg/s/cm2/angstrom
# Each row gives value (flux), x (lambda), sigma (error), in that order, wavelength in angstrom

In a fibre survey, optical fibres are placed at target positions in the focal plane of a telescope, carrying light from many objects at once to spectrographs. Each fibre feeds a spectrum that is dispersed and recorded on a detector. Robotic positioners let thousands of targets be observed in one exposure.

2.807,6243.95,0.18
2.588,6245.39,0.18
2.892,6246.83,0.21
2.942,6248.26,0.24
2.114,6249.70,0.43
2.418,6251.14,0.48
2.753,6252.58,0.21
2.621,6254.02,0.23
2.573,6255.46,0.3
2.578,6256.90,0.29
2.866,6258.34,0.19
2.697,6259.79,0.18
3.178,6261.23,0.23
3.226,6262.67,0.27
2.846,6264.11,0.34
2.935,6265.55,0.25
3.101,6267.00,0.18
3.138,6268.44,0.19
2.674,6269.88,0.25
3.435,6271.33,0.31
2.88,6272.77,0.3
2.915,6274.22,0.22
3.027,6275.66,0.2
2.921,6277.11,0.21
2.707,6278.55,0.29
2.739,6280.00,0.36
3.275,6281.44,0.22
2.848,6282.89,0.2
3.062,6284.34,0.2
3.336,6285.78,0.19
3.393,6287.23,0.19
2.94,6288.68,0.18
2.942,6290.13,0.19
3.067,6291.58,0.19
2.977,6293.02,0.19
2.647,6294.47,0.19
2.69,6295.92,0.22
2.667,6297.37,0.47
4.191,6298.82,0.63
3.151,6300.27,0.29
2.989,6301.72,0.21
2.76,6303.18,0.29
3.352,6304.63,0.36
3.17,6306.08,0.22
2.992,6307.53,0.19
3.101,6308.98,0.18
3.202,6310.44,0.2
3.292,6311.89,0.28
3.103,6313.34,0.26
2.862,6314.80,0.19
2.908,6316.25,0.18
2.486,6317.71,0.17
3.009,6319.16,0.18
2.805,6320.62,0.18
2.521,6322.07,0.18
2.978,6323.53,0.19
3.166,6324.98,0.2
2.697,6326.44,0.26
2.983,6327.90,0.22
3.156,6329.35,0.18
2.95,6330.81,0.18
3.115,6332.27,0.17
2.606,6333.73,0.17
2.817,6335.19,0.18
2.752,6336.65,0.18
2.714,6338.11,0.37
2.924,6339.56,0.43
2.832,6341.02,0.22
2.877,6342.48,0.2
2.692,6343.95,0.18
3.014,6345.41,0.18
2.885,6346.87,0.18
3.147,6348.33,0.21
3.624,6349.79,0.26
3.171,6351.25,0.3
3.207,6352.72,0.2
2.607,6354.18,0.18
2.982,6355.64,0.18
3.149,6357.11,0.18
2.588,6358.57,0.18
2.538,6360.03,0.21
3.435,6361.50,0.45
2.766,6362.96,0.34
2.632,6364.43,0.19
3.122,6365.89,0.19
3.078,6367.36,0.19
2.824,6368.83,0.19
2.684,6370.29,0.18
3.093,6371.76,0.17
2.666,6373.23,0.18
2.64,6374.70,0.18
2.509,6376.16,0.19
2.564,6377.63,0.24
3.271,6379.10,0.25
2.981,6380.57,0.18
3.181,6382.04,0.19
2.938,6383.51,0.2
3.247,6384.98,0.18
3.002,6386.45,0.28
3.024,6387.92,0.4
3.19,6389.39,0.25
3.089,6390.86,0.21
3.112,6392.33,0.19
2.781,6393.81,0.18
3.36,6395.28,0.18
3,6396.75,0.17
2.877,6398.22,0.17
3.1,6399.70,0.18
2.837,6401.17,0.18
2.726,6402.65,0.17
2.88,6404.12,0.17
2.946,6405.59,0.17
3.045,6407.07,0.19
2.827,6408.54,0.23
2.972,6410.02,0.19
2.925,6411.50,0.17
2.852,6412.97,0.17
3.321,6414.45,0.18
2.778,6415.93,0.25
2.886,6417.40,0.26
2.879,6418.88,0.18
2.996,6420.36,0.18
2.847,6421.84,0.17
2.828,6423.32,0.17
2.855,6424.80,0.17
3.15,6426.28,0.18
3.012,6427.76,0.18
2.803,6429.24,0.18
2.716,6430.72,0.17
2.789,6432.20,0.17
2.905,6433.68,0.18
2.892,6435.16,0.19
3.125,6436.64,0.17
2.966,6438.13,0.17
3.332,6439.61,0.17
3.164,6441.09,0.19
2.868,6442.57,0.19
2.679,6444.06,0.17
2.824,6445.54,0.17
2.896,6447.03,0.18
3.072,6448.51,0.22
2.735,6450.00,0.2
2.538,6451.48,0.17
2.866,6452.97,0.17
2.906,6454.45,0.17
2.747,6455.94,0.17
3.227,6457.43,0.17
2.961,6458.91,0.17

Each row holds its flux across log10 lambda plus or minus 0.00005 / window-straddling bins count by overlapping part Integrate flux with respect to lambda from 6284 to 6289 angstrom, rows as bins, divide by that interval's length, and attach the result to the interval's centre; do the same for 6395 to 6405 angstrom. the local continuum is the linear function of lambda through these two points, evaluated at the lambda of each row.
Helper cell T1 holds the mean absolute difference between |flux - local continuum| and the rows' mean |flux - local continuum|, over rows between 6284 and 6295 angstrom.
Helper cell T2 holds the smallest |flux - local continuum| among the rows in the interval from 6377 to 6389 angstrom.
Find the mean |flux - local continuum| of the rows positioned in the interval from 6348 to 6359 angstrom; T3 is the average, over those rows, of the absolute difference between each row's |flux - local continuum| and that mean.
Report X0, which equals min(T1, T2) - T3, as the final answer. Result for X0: -0.17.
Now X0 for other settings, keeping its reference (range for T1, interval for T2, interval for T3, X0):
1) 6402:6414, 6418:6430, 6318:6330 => -0.14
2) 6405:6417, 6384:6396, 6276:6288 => -0.13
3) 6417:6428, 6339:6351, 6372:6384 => -0.09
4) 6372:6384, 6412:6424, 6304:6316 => -0.05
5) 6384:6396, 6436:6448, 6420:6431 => -0.04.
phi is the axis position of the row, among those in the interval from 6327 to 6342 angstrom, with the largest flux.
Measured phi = 6329.35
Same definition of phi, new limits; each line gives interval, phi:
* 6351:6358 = 6352.72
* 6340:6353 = 6349.79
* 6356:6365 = 6361.50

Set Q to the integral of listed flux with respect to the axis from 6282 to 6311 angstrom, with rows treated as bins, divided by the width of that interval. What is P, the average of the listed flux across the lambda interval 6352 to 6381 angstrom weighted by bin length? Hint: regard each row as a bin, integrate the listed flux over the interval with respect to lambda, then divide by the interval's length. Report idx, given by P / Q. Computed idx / 0.93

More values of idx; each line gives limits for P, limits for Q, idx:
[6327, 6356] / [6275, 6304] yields 0.98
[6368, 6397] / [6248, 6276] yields 1.04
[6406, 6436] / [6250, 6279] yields 1.02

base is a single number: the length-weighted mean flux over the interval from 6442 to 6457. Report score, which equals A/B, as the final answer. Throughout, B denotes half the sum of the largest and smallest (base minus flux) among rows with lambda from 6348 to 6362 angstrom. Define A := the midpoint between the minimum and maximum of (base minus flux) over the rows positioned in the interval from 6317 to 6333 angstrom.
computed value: 0.0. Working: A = -0.01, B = -0.26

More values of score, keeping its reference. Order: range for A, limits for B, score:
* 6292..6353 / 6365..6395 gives 7.4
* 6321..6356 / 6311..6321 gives 3.6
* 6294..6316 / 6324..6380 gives 2.4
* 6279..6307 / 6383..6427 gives 2.7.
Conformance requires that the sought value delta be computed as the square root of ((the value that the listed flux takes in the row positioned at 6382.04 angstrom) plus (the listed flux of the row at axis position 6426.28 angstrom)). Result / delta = 2.52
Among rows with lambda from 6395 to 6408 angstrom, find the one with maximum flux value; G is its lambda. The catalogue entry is 6395.28 angstrom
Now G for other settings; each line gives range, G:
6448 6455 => 6448.51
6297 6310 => 6298.82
